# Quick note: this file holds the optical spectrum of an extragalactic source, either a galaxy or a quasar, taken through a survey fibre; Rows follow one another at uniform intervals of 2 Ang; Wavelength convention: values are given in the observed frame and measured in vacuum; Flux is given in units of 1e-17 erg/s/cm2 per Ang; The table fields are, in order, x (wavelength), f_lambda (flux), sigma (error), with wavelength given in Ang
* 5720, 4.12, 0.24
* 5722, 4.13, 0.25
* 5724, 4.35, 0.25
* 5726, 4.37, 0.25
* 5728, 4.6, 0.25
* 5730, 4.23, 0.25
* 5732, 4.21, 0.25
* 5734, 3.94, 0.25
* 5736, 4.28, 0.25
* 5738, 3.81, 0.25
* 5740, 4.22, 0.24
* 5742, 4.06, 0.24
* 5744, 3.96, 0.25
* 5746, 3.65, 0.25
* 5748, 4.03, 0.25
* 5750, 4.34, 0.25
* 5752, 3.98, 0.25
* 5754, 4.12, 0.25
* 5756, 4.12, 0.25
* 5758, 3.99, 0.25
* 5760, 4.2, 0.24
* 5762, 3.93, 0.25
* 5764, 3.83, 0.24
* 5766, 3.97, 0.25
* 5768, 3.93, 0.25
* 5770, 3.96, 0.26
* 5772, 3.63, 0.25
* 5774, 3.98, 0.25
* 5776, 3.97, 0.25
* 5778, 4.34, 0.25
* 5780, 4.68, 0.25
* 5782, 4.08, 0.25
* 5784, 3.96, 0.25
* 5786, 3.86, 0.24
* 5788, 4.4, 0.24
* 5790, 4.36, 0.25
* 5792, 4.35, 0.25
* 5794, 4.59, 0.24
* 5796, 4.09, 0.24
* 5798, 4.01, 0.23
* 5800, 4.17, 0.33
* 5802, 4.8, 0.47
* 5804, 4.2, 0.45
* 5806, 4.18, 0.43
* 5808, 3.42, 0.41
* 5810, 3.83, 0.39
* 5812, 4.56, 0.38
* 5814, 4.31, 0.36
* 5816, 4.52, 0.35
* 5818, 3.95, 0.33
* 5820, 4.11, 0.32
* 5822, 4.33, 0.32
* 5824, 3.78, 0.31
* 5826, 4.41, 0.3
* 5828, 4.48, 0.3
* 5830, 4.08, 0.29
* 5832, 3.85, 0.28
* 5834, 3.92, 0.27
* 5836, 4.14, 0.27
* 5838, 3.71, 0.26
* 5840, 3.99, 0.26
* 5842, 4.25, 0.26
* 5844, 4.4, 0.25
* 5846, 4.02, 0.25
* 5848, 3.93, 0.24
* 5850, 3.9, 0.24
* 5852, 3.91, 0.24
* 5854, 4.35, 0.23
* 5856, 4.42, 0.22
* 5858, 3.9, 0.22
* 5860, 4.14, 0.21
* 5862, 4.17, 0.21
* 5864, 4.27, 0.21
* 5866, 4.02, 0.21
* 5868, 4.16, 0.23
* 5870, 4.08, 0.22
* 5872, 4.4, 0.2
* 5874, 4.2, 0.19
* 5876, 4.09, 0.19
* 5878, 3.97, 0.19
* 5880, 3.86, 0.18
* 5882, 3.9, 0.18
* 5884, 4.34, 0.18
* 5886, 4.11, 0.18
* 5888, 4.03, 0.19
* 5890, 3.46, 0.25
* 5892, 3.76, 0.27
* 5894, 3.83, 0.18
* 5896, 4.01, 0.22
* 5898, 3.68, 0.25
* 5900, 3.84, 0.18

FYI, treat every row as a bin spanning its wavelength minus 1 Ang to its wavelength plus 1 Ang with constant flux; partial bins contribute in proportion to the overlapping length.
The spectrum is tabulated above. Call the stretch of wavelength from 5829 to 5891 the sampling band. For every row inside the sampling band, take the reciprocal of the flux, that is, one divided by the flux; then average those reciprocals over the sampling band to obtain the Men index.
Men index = 0.247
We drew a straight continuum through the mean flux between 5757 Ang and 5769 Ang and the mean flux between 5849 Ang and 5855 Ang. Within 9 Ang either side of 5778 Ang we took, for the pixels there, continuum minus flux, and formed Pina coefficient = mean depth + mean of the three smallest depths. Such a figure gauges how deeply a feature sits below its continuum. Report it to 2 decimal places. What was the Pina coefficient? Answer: -0.44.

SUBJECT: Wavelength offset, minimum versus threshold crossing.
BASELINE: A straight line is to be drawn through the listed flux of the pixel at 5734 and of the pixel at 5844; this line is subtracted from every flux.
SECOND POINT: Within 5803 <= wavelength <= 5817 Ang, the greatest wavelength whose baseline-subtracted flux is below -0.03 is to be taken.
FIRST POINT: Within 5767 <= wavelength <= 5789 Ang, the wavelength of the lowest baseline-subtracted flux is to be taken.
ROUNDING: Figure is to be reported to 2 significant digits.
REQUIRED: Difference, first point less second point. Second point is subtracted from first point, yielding -38 Ang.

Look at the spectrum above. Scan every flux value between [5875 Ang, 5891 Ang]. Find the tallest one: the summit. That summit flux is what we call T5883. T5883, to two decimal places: 4.34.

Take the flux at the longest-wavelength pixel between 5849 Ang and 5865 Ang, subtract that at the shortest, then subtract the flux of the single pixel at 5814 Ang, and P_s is -3.9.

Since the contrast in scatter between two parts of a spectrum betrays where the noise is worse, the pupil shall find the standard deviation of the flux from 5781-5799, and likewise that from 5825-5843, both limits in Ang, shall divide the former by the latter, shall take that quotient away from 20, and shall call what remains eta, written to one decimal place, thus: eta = 19.0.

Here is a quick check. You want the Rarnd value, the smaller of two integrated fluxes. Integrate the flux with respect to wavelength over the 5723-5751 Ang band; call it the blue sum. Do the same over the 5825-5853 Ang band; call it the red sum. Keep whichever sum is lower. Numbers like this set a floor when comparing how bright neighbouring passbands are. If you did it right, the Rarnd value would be 114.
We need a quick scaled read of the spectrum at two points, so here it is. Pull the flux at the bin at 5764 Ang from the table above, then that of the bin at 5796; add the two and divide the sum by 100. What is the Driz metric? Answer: 0.079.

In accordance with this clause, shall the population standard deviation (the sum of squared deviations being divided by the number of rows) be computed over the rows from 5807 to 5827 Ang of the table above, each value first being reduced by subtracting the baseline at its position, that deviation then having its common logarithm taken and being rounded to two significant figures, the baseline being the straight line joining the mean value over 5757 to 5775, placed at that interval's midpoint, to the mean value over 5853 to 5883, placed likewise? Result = -0.46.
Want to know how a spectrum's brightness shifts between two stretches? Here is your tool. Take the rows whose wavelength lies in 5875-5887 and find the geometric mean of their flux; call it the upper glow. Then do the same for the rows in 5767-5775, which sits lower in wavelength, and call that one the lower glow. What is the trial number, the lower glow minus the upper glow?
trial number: -0.17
